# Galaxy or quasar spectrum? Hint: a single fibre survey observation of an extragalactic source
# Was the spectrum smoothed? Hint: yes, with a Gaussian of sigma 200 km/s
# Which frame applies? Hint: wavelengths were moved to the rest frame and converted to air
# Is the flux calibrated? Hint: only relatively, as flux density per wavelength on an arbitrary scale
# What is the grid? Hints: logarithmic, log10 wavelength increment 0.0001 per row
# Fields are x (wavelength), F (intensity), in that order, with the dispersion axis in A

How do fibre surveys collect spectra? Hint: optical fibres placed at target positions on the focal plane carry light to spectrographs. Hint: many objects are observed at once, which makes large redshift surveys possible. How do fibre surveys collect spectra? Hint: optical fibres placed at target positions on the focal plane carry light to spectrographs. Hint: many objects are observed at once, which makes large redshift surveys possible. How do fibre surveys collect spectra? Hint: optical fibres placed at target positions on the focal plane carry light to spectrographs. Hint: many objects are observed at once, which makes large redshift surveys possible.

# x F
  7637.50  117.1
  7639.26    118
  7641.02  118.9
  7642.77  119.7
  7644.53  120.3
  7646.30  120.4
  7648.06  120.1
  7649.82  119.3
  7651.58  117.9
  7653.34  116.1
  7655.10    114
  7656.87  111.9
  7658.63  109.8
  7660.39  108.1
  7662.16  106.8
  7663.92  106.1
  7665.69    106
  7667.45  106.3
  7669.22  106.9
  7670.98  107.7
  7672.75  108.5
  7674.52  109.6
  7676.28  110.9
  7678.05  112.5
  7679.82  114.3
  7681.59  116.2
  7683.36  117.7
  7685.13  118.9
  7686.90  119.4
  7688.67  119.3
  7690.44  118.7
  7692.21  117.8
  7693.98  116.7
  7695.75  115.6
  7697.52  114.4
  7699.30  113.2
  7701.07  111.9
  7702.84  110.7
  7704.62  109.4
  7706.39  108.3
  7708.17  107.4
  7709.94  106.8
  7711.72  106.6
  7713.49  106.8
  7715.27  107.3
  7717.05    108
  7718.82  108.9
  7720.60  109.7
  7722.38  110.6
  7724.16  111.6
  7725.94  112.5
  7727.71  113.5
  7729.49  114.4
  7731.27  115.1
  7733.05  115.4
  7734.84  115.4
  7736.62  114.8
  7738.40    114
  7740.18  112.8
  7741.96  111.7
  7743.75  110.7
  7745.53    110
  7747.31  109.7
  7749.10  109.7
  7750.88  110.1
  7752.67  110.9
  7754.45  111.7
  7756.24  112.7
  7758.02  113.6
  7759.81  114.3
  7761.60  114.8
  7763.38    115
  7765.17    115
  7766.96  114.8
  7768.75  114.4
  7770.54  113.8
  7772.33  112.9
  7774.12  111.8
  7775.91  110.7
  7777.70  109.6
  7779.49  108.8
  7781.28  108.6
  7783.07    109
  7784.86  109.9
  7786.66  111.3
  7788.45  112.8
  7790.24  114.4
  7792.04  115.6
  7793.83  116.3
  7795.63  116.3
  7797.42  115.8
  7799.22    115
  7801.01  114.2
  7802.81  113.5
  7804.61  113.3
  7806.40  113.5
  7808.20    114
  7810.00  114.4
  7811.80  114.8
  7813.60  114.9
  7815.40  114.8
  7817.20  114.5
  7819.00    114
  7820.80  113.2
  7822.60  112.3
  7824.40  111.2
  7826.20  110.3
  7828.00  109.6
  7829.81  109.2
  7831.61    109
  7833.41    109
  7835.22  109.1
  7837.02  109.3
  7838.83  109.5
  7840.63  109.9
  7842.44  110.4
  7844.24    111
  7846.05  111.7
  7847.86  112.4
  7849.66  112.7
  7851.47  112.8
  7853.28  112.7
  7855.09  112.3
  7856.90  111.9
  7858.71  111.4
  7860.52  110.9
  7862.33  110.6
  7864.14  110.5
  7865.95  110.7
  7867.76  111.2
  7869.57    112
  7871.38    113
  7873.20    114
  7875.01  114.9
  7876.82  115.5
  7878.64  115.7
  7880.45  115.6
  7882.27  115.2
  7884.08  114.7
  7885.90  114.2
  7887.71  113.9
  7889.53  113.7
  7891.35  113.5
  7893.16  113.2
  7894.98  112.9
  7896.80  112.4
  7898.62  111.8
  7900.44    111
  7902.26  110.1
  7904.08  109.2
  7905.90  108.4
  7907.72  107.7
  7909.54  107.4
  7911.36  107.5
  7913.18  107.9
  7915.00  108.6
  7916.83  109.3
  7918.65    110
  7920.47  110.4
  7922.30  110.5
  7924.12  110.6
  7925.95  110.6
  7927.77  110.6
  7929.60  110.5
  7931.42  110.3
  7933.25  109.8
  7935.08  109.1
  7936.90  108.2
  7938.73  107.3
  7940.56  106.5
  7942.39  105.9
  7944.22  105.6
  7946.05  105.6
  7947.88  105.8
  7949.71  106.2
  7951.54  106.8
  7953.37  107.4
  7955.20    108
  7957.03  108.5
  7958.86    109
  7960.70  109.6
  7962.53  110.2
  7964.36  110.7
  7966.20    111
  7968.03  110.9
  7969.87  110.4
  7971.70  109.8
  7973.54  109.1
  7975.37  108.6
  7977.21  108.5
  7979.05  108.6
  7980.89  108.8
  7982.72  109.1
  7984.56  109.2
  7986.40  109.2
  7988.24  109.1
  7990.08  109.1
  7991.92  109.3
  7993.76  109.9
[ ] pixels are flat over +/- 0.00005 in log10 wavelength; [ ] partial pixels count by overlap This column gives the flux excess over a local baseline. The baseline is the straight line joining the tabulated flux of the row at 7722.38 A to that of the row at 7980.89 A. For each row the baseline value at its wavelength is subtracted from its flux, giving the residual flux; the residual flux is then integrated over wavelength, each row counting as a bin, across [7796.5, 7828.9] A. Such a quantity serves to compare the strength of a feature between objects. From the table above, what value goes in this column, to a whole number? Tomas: 115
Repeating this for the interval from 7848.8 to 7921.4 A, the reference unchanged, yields 168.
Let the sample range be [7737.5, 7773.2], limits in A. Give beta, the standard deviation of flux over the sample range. 1.9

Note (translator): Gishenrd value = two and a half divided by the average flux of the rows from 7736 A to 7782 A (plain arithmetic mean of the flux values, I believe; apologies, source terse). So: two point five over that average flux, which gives 0.0223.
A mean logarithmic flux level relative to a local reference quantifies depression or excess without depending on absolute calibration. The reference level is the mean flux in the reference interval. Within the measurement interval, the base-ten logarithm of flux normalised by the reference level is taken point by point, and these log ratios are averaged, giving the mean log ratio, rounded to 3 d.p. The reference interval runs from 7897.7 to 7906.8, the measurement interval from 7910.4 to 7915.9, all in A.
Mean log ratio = -0.008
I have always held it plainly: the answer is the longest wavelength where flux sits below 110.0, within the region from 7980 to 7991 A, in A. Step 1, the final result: 7990.08 A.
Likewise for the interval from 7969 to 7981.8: 7980.89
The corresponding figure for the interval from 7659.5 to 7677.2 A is 7674.52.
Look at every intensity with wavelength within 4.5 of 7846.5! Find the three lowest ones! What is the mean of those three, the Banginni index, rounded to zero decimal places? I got 111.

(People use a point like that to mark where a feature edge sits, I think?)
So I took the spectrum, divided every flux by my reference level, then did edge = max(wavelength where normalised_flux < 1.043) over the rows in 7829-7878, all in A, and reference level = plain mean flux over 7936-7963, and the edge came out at 7867.76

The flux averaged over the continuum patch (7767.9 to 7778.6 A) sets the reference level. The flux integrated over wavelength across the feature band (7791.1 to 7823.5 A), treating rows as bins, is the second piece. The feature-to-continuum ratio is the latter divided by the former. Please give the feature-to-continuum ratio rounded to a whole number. 33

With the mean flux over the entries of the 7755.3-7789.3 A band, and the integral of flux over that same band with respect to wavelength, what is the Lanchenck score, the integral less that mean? 3706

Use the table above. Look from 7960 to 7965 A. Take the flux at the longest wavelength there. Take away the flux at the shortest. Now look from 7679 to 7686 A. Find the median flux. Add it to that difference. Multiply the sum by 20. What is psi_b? 2361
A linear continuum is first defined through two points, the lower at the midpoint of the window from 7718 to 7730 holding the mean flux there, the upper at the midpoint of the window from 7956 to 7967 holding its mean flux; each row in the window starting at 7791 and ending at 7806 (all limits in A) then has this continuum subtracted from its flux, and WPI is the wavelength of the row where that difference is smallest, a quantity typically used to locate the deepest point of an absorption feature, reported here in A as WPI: 7804.61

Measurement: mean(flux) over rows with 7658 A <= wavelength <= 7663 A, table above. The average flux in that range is 108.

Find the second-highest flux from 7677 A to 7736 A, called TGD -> 119.3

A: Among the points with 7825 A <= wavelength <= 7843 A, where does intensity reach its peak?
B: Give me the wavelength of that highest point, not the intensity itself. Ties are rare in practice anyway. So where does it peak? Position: 7842.44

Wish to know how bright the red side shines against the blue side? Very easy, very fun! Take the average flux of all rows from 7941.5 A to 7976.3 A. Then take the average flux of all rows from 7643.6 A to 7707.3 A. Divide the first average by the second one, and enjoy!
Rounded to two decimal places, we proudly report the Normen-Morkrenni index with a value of 0.96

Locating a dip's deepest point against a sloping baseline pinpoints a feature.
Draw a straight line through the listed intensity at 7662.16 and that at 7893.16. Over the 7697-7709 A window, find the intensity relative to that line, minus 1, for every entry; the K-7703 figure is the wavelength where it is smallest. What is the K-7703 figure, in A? 7708.17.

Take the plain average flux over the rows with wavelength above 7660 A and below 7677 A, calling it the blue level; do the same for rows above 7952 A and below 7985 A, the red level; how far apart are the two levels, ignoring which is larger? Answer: 1.6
